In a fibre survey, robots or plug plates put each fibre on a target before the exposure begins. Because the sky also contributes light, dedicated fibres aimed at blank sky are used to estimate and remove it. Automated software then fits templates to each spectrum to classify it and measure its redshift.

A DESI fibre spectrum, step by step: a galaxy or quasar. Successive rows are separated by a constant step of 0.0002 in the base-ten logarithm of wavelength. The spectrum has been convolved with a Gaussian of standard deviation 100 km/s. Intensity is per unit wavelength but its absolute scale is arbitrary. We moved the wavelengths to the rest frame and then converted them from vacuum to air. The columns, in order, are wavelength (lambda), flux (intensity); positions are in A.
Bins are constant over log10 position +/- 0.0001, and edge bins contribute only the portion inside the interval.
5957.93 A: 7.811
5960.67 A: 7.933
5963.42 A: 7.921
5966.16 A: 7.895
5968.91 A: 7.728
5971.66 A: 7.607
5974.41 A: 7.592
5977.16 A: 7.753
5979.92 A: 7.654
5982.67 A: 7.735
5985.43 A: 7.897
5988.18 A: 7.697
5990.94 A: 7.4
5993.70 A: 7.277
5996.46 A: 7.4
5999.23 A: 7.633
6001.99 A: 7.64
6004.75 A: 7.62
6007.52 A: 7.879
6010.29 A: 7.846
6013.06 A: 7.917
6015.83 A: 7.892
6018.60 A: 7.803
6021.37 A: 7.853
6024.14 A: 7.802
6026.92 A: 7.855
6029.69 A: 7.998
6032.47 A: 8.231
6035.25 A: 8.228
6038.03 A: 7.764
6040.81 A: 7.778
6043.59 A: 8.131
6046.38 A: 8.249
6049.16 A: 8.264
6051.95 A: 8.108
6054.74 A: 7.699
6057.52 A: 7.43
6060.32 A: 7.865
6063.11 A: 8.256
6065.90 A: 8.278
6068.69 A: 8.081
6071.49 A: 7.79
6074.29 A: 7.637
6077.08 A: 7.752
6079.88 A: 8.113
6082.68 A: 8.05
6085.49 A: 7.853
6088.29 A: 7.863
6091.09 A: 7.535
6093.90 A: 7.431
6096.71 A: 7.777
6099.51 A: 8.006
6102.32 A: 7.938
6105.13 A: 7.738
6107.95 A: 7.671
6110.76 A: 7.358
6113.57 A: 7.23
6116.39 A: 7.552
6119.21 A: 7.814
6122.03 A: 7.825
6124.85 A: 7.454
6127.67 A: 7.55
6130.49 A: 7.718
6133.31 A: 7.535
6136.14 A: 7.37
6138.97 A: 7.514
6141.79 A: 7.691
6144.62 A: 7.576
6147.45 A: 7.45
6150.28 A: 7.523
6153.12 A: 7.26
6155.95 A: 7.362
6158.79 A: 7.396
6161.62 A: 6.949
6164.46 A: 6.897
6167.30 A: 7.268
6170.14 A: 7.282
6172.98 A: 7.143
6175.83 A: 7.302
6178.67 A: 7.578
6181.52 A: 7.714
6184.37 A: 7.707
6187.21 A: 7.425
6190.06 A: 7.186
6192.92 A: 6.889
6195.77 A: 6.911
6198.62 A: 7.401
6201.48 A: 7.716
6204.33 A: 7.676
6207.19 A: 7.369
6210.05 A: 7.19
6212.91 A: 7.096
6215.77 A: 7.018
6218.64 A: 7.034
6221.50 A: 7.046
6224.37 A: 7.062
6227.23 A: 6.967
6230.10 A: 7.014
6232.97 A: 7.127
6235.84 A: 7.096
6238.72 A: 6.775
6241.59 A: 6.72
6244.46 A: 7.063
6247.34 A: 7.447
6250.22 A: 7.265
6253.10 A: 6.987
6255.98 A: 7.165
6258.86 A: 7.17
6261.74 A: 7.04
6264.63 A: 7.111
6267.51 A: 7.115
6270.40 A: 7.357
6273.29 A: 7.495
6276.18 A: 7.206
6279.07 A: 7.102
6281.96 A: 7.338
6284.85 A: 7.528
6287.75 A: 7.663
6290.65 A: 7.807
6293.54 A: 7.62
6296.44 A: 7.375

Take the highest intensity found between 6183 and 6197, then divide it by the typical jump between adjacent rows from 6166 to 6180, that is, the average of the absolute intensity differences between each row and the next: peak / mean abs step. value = 52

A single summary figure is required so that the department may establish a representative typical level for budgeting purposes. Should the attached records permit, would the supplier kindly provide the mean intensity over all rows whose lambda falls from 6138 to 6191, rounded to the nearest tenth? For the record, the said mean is 7.4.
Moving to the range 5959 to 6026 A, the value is 7.7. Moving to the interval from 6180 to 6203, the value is 7.4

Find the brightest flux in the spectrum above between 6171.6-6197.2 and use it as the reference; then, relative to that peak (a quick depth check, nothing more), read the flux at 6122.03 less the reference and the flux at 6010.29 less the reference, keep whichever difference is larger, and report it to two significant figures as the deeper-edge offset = 0.13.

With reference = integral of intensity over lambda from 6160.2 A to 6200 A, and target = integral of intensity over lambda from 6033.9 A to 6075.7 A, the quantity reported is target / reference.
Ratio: 1.2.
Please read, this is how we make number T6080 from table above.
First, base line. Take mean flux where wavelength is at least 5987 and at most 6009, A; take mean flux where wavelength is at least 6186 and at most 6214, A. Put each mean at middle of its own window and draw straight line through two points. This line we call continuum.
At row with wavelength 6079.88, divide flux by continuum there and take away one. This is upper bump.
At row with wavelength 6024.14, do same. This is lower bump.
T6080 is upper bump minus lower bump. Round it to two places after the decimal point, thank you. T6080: 0.05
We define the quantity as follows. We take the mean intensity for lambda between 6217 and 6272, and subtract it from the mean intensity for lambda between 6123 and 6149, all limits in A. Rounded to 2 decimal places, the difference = 0.46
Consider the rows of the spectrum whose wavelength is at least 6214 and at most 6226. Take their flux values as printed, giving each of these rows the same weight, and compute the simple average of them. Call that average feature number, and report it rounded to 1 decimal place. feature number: 7.0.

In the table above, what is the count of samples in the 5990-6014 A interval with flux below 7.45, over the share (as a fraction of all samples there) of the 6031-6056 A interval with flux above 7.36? 3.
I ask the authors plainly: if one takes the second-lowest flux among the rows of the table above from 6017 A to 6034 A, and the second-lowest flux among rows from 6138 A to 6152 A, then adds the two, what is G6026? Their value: 15.3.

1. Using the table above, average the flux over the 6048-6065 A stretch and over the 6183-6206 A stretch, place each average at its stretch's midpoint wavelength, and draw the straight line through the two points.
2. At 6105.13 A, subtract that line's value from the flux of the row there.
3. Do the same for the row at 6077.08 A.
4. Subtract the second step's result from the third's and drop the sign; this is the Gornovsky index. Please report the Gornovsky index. 0.10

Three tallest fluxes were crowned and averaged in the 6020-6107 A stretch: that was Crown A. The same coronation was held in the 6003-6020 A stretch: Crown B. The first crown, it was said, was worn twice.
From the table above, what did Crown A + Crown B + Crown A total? 24.4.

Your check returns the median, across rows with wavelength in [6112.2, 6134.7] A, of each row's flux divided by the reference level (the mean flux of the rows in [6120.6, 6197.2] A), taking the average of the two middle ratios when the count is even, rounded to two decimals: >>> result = 1.02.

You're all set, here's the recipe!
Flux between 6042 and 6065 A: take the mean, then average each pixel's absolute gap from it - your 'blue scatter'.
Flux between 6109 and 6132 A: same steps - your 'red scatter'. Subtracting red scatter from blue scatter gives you 0.08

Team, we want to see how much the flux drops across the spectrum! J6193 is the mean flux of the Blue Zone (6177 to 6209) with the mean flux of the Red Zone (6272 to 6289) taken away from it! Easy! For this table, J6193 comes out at 0.03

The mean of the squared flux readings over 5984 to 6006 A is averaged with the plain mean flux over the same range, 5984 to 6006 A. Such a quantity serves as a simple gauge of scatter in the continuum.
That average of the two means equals 32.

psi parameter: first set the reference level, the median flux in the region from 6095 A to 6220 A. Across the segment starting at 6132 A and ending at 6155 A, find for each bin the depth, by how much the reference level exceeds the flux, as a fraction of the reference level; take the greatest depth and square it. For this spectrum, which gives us 0.0006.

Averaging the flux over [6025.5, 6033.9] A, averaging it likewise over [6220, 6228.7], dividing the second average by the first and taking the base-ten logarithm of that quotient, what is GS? -0.058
